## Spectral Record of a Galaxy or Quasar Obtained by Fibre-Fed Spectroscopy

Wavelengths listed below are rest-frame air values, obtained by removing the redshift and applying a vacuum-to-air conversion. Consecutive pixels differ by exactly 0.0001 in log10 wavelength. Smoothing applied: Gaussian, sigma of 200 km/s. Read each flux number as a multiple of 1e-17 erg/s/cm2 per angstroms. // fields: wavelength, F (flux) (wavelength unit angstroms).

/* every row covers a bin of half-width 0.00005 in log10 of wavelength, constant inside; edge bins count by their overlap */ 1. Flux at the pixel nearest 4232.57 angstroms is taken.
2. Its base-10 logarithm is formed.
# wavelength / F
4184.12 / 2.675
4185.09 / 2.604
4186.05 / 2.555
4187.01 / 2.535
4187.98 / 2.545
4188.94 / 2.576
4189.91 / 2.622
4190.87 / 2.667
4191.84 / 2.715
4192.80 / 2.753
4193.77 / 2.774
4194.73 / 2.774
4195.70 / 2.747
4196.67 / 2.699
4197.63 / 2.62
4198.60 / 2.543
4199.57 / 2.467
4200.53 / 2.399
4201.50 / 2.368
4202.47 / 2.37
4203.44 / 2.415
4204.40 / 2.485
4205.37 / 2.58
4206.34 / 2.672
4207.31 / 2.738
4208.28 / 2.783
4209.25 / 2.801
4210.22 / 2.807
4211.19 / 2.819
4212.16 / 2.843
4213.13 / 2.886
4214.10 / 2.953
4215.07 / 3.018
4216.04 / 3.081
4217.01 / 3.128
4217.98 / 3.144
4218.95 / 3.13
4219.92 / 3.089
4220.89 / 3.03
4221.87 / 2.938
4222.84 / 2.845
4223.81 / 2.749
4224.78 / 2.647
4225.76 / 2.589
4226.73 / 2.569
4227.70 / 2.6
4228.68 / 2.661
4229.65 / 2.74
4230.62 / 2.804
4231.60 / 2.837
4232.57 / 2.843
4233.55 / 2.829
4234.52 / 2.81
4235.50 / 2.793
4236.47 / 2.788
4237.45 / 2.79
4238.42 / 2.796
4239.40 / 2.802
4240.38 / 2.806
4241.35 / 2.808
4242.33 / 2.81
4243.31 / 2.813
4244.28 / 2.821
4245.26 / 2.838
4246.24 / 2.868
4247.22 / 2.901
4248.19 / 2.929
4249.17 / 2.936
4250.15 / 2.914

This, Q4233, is 0.454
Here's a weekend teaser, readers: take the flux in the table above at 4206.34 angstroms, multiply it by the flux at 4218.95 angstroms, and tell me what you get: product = 8.36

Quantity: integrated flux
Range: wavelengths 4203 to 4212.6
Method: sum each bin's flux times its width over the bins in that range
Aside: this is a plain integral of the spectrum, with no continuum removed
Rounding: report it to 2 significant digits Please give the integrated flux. 26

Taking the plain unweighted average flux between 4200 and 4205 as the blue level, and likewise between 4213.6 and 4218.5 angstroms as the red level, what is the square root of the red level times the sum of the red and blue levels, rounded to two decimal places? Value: 4.10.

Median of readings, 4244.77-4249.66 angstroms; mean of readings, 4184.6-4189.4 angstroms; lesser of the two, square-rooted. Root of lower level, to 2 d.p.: 1.60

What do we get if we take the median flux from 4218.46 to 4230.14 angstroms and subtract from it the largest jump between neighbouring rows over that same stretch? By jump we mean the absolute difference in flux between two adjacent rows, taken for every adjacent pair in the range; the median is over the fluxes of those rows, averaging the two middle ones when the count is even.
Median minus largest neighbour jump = 2.64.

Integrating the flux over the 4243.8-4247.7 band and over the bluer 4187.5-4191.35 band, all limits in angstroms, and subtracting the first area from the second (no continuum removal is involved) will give -1.1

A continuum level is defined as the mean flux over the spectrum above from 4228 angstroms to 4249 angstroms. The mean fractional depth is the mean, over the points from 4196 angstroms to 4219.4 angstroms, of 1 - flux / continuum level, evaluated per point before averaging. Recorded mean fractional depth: 0.026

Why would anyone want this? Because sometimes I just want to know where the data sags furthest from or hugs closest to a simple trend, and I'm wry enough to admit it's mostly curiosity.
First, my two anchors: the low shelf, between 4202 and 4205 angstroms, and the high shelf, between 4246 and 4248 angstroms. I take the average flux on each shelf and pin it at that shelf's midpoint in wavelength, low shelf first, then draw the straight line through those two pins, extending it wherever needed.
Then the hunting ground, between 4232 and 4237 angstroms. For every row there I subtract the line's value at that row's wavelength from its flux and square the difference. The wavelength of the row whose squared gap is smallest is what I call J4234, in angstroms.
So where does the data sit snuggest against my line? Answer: 4236.47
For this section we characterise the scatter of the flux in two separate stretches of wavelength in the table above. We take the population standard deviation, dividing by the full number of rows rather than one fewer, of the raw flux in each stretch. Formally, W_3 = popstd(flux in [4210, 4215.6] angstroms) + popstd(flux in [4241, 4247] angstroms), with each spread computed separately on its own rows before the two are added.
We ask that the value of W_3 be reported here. 0.10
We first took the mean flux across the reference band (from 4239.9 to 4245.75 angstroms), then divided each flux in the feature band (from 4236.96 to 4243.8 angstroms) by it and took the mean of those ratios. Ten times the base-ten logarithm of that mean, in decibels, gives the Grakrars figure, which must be -0.02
